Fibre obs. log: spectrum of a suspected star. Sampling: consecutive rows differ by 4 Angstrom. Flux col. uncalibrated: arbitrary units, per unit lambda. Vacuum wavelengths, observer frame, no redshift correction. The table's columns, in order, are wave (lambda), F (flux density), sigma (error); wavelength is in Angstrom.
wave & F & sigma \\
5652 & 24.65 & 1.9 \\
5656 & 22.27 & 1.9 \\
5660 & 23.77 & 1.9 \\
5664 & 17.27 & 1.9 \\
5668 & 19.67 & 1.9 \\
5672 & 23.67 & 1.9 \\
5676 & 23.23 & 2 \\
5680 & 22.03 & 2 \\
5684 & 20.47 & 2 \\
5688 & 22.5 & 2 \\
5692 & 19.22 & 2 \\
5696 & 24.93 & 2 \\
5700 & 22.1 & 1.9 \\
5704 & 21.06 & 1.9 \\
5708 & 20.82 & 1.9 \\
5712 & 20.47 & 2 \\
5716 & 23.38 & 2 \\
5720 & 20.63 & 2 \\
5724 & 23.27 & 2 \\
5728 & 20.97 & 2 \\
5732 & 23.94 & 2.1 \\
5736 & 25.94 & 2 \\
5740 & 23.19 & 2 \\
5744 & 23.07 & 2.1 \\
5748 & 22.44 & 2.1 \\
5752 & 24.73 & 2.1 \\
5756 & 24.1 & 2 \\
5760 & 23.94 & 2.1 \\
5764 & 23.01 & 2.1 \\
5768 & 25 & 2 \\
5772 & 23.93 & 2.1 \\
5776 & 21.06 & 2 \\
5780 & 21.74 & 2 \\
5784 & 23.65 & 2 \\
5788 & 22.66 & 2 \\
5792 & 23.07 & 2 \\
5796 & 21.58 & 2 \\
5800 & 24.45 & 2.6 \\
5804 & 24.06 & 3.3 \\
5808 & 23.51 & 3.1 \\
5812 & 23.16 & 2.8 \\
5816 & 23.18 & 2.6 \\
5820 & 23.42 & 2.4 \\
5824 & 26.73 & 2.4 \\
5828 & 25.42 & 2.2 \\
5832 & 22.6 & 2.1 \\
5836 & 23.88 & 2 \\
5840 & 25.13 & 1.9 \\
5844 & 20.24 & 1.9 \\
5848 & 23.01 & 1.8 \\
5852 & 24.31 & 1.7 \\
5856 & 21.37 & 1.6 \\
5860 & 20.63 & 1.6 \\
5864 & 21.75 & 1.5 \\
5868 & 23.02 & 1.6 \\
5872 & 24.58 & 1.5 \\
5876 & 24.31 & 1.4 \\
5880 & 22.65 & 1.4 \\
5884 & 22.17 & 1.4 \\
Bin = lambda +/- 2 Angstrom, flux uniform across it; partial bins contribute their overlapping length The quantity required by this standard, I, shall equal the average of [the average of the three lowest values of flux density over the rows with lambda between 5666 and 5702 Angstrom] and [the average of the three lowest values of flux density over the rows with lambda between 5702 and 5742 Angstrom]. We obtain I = 20.2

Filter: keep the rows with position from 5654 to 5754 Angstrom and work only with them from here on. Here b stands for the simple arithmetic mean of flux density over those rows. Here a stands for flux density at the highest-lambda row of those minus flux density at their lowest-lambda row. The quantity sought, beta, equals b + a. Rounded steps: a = 2.5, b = 22.2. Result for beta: 25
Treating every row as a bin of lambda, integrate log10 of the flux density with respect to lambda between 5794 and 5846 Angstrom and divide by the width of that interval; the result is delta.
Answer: 1.37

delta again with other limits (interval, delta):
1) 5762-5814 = 1.36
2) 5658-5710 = 1.33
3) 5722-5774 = 1.37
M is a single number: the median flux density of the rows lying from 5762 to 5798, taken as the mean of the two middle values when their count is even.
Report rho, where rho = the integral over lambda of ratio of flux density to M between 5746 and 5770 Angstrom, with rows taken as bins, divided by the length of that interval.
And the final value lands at 1.04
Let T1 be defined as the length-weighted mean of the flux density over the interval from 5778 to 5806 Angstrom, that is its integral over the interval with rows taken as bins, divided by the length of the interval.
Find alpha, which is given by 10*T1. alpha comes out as 230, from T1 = 23.0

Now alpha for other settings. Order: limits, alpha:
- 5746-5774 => 239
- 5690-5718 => 217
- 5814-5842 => 243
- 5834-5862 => 227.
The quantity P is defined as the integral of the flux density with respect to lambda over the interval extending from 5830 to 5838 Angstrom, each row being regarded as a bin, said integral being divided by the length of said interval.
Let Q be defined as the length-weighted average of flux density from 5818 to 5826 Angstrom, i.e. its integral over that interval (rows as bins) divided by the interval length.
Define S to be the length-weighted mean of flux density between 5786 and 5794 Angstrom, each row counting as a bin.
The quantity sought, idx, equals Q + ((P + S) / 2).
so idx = 48.13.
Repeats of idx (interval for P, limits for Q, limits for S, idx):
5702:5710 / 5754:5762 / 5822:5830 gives 47.53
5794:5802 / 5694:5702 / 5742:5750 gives 46.40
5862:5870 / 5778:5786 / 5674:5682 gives 45.20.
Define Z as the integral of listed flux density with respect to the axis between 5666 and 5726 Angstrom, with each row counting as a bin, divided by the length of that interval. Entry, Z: 21.8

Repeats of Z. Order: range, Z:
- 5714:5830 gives 23.4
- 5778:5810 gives 23.1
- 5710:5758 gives 23.0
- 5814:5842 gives 24.3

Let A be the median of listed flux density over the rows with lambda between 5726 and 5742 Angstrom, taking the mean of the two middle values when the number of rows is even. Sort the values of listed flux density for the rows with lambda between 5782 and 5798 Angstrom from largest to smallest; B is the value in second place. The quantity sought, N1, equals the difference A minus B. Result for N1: 0.5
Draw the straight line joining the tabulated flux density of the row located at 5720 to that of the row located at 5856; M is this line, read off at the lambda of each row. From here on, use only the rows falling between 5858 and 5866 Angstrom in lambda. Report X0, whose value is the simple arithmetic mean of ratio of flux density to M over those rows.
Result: 0.99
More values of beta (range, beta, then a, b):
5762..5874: 25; 1.6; 23.2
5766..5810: 22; -1.5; 23.2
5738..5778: 21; -2.1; 23.4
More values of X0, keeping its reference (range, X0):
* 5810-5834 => 1.14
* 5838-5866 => 1.05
